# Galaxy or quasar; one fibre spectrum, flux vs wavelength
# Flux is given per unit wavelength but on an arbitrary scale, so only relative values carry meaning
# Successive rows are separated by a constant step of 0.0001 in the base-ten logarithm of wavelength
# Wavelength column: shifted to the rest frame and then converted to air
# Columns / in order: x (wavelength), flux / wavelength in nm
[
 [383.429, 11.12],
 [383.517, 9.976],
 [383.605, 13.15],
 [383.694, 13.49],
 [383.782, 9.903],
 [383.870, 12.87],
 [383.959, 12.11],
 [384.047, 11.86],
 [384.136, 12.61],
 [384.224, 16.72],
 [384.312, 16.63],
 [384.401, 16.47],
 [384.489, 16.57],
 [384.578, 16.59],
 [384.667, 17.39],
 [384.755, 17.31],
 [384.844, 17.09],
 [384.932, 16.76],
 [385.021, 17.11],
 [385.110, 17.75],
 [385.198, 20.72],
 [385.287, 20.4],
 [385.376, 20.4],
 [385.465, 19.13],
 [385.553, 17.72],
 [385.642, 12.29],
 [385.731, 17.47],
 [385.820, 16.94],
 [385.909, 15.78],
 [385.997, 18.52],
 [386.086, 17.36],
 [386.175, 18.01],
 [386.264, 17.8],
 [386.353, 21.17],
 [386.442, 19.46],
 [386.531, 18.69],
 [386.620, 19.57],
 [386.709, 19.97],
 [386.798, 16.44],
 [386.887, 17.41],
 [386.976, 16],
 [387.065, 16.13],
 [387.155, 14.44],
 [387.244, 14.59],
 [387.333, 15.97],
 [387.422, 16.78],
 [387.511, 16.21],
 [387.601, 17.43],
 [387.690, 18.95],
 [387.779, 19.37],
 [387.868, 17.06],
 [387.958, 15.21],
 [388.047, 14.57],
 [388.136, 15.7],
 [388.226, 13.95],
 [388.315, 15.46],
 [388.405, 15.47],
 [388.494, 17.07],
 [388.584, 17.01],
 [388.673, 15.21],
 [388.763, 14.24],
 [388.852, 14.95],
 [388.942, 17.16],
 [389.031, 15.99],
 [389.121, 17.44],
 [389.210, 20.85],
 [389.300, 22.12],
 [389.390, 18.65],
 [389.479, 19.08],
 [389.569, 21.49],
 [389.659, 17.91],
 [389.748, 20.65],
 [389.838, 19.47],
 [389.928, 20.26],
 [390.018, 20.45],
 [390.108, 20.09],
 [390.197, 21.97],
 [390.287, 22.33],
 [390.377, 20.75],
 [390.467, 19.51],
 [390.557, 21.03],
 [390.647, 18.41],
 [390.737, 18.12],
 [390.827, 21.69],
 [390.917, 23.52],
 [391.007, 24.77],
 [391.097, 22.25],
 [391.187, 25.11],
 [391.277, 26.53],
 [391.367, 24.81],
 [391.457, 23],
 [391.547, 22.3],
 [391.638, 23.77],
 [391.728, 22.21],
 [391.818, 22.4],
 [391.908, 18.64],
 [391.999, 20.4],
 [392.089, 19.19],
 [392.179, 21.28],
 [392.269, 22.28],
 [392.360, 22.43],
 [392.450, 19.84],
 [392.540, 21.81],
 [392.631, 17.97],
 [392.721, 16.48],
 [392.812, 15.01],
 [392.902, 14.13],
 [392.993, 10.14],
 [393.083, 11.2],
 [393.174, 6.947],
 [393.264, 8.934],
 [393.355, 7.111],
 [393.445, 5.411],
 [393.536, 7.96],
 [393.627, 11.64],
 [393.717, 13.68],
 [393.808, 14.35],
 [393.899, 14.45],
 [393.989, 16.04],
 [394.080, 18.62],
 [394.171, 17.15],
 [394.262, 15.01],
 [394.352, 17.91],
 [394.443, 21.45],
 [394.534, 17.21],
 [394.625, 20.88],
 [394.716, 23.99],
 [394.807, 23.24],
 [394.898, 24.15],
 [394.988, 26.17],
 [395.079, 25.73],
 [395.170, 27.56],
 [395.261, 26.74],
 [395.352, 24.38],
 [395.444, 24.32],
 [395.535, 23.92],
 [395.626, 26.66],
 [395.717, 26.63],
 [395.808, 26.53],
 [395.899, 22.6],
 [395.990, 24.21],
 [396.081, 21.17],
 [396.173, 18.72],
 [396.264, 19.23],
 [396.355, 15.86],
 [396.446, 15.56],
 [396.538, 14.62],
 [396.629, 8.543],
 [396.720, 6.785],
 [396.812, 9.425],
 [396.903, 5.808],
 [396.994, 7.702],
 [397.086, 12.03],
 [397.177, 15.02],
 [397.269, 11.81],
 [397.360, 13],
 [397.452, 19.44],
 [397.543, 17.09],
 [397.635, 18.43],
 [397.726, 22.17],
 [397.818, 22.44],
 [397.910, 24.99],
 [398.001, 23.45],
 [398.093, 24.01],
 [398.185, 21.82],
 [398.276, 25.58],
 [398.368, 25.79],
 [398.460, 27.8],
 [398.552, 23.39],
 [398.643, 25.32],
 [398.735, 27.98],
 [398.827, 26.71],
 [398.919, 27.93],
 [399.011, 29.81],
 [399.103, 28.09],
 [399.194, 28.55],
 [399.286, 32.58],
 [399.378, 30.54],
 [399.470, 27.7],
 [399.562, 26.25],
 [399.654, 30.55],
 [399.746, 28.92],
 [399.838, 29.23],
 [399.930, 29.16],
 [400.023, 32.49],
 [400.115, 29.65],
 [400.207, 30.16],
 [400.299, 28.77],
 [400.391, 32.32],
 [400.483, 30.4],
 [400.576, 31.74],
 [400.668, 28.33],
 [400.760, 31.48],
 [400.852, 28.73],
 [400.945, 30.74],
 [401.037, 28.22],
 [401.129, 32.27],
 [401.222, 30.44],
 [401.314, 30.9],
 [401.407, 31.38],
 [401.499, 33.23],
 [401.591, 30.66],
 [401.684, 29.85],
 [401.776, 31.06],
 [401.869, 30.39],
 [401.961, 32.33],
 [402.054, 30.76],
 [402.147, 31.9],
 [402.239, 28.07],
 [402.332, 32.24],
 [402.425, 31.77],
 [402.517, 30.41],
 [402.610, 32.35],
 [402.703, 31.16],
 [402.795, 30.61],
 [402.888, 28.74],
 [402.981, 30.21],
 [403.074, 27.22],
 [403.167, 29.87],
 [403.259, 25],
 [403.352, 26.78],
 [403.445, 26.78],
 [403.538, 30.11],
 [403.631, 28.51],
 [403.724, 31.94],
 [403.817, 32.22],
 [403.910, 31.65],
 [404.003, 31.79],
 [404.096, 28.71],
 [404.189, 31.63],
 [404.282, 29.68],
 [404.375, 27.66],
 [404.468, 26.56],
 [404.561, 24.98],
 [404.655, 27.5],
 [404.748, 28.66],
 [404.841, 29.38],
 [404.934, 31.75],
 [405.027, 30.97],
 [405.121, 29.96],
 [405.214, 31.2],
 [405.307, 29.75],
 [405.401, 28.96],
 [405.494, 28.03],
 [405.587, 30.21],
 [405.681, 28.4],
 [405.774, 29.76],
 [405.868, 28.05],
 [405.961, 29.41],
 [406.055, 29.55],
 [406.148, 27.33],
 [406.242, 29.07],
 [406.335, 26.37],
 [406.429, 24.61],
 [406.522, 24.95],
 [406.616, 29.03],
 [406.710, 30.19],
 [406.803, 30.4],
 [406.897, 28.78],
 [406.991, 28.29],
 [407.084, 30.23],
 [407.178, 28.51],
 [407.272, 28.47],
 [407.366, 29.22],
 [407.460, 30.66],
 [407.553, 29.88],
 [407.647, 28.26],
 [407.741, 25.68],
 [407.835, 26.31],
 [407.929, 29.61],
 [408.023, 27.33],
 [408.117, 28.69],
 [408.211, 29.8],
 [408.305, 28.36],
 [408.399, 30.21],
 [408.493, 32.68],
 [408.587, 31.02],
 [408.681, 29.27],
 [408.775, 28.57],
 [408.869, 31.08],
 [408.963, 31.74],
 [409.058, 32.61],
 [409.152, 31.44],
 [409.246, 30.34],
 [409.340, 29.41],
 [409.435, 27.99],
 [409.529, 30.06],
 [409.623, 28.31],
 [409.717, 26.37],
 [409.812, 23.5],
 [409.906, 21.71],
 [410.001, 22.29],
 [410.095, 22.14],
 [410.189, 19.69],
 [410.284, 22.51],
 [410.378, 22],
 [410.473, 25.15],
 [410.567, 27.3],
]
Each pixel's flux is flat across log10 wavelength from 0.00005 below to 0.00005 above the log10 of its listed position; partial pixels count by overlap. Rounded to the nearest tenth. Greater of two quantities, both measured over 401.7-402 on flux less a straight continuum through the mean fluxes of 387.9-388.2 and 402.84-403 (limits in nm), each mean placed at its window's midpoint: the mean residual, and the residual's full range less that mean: 2.8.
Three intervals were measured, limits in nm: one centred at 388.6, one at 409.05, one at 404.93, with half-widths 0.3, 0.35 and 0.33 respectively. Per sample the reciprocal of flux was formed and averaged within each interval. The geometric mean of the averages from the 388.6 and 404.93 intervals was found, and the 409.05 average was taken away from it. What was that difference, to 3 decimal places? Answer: 0.014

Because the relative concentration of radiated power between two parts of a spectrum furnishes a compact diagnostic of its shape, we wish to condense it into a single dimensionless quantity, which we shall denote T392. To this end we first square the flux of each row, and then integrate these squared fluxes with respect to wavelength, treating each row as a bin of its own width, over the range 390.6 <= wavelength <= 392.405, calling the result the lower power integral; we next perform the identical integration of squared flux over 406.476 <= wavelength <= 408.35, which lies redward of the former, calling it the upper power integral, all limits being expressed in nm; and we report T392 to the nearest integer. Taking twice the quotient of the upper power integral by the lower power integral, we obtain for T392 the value 3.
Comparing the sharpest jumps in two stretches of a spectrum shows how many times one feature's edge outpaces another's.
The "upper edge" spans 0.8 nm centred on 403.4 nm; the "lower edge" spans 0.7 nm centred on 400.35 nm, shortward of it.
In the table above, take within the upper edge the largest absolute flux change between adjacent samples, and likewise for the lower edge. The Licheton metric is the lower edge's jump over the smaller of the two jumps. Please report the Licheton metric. 1.0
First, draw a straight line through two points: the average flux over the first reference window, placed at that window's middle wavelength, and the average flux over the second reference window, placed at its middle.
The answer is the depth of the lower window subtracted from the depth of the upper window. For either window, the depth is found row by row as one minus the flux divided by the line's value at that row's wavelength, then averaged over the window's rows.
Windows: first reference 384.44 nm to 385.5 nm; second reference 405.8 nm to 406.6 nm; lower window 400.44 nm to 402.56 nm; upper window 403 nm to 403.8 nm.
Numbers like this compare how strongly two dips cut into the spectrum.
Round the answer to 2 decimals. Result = 0.13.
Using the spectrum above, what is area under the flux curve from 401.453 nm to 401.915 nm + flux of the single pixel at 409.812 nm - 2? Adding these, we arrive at 35.9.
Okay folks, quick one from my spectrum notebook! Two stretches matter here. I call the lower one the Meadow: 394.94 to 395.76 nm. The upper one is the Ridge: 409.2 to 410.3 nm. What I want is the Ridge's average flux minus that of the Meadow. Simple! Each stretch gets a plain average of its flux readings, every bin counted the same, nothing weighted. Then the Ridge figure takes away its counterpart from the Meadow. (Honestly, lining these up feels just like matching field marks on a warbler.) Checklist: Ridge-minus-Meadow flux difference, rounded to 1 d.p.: -0.4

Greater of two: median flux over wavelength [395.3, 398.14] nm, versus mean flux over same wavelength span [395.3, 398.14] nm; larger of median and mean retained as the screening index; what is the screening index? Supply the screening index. 19.2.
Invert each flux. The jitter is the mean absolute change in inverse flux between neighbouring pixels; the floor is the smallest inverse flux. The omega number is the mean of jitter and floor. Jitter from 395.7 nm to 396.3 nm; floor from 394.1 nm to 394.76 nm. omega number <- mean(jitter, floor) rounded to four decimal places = 0.0228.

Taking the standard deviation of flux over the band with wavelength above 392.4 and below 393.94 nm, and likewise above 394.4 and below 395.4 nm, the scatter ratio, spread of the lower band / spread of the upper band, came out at 1.6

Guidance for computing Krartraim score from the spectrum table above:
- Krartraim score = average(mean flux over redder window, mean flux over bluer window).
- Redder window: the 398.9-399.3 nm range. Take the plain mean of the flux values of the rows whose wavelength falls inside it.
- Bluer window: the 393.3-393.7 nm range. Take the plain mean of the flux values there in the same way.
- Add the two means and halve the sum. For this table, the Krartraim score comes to 19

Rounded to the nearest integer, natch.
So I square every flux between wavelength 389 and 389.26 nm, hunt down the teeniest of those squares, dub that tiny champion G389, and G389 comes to 256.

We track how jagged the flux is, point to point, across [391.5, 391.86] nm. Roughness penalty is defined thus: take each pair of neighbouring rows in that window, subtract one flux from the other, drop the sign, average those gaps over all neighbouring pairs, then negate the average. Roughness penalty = -1.07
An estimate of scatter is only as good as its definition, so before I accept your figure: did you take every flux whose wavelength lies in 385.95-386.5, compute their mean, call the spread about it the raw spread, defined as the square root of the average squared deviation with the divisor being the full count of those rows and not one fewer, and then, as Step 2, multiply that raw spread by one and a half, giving 1.92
